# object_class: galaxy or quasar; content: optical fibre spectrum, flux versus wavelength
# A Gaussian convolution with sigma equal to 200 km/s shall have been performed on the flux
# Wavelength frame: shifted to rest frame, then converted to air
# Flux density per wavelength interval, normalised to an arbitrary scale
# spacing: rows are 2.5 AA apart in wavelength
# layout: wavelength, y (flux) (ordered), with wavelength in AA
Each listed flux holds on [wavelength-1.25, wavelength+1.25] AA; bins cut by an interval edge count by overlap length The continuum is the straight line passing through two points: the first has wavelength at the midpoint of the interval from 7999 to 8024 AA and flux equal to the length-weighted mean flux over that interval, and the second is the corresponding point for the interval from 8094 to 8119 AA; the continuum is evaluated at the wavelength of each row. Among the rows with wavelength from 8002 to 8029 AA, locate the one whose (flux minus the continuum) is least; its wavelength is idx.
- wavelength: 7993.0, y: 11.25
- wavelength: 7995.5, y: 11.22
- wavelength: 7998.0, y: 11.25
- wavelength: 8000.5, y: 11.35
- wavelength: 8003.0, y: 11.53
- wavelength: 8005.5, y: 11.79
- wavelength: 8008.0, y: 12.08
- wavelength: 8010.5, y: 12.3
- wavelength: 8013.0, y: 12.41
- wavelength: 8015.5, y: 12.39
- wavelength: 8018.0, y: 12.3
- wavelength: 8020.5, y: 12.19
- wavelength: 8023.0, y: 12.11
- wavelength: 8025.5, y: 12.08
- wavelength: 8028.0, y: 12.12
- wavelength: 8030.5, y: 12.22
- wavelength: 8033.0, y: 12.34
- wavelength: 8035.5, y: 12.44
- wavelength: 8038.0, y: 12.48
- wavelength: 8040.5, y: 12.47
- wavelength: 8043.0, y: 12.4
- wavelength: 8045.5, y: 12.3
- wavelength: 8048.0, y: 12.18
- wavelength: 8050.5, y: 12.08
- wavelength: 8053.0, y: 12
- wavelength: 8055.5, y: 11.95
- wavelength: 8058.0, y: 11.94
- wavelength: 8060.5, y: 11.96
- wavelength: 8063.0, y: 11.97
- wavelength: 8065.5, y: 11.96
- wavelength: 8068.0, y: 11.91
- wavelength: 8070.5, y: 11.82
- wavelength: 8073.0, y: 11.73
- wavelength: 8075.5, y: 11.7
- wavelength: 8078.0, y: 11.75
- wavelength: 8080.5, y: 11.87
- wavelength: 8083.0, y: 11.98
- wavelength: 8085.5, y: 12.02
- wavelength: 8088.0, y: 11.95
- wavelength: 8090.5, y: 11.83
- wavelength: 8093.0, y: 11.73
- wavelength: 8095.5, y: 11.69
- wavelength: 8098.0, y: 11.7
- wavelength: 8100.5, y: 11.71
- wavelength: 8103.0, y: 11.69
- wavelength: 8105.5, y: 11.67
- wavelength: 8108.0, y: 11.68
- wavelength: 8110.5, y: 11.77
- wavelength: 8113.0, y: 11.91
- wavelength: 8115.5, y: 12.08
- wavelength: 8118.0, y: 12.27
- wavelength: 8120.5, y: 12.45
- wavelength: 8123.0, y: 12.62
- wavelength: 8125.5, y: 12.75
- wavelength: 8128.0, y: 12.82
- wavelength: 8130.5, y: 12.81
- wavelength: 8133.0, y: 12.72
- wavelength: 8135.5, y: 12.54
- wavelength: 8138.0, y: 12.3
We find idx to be 8003.0 AA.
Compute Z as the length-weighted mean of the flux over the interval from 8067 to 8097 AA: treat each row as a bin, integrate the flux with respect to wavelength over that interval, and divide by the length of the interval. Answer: 11.8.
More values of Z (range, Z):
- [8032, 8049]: 12.4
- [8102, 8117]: 11.8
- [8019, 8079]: 12.1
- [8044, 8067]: 12.0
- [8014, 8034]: 12.2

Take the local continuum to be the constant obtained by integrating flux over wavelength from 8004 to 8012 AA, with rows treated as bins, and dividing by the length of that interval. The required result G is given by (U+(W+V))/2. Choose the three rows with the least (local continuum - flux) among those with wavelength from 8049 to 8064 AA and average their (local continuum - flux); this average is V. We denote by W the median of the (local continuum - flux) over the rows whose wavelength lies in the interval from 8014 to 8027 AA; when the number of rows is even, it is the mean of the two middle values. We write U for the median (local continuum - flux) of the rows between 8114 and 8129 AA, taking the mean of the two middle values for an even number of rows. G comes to -0.29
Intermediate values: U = -0.48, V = 0.0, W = -0.14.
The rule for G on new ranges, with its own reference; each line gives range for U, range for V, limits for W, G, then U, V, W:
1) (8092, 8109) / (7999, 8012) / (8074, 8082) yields 0.33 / 0.36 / 0.0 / 0.30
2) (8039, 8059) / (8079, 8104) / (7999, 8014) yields 0.05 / -0.08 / 0.1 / 0.12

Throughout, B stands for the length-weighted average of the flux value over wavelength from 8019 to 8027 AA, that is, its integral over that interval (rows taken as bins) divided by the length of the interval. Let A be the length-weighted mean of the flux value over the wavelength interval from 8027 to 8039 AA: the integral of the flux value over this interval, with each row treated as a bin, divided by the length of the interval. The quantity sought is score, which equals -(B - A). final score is 0.2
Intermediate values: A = 12.3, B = 12.1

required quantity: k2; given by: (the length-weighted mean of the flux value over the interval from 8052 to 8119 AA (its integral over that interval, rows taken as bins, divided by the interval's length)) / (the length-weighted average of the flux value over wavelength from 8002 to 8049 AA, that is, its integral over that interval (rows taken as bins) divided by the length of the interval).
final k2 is 0.97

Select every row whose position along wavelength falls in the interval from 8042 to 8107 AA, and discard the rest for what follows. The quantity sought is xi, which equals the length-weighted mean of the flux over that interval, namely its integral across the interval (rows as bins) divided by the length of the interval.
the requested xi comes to 11.9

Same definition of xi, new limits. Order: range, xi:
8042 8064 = 12.1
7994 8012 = 11.7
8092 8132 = 12.1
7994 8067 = 12.1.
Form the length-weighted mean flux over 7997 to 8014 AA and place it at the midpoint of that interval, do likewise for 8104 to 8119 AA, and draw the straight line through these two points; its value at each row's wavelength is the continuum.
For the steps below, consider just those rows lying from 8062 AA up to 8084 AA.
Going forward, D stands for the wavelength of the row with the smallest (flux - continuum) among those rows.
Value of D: 8075.5 AA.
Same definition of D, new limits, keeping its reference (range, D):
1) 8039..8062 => 8058.0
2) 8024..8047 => 8025.5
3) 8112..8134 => 8113.0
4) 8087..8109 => 8105.5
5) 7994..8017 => 7995.5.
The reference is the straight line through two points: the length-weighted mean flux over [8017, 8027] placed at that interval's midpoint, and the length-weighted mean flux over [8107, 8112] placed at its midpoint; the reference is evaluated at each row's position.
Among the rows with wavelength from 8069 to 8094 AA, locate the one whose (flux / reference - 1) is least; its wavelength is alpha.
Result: 8075.5 AA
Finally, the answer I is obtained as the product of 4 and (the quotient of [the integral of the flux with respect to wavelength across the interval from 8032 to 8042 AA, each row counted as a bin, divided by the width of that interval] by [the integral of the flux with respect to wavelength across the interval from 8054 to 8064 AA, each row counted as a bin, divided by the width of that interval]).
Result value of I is 4.16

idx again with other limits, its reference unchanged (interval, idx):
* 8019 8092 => 8075.5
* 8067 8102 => 8075.5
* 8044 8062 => 8058.0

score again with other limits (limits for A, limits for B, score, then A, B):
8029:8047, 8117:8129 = -0.2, 12.4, 12.6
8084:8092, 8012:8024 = -0.4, 11.9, 12.3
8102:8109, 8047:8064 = -0.3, 11.7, 12.0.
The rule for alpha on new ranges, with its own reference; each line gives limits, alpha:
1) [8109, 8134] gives 8110.5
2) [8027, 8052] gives 8028.0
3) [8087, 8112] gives 8095.5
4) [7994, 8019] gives 7995.5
